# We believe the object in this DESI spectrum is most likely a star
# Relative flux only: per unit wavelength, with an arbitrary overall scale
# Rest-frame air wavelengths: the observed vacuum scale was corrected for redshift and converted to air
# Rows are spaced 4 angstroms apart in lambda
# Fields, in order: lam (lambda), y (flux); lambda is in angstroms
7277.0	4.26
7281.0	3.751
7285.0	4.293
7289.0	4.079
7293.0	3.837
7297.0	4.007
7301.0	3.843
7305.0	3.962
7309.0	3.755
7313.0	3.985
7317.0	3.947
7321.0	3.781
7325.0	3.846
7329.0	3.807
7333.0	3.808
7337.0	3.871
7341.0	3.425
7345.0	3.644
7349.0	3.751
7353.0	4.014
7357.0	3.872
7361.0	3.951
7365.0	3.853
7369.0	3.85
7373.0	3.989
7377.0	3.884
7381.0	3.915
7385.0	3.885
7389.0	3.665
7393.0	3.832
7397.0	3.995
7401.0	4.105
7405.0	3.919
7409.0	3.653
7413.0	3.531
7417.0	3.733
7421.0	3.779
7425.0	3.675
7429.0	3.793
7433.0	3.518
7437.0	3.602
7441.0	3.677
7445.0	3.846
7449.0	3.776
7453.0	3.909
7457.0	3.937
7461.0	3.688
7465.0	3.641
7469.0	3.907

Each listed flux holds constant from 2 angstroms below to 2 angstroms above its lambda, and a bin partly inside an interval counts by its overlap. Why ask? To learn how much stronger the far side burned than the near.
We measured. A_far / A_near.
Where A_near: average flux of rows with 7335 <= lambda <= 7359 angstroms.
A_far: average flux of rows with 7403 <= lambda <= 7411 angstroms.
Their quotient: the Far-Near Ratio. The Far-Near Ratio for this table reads 1.01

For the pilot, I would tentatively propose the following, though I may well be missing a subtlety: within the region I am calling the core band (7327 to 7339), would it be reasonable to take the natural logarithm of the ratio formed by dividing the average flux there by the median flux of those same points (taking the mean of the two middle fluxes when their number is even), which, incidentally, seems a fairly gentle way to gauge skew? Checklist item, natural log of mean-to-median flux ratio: 0.0054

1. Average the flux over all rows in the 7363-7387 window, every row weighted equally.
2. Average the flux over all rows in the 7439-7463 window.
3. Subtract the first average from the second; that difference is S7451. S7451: -0.09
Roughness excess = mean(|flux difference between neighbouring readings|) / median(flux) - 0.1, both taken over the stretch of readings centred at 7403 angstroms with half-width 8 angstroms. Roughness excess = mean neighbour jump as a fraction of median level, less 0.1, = -0.053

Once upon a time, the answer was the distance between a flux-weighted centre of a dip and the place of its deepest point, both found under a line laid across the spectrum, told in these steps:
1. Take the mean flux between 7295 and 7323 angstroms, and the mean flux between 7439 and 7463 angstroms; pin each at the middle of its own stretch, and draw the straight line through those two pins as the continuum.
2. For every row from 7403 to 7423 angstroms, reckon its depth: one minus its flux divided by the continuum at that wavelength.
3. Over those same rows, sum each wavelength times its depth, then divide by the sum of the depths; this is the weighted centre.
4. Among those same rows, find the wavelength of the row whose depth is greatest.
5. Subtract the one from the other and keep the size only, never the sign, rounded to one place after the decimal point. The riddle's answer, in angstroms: 1.3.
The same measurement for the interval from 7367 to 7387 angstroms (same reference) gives 8.3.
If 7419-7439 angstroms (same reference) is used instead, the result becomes 1.3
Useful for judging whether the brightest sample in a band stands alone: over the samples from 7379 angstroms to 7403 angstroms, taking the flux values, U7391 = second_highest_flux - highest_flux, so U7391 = -0.11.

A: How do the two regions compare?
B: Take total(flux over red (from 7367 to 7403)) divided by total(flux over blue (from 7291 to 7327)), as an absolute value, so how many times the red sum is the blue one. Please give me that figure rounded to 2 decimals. 1.00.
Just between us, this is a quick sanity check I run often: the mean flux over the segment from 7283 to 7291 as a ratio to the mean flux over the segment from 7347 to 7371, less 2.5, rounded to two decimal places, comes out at -1.42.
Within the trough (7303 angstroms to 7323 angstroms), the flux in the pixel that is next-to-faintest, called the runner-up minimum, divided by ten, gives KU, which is 0.378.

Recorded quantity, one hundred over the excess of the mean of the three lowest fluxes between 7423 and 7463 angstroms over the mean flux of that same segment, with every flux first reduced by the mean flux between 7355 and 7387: -696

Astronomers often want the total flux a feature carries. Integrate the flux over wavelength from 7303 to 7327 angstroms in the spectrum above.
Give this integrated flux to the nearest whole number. 93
